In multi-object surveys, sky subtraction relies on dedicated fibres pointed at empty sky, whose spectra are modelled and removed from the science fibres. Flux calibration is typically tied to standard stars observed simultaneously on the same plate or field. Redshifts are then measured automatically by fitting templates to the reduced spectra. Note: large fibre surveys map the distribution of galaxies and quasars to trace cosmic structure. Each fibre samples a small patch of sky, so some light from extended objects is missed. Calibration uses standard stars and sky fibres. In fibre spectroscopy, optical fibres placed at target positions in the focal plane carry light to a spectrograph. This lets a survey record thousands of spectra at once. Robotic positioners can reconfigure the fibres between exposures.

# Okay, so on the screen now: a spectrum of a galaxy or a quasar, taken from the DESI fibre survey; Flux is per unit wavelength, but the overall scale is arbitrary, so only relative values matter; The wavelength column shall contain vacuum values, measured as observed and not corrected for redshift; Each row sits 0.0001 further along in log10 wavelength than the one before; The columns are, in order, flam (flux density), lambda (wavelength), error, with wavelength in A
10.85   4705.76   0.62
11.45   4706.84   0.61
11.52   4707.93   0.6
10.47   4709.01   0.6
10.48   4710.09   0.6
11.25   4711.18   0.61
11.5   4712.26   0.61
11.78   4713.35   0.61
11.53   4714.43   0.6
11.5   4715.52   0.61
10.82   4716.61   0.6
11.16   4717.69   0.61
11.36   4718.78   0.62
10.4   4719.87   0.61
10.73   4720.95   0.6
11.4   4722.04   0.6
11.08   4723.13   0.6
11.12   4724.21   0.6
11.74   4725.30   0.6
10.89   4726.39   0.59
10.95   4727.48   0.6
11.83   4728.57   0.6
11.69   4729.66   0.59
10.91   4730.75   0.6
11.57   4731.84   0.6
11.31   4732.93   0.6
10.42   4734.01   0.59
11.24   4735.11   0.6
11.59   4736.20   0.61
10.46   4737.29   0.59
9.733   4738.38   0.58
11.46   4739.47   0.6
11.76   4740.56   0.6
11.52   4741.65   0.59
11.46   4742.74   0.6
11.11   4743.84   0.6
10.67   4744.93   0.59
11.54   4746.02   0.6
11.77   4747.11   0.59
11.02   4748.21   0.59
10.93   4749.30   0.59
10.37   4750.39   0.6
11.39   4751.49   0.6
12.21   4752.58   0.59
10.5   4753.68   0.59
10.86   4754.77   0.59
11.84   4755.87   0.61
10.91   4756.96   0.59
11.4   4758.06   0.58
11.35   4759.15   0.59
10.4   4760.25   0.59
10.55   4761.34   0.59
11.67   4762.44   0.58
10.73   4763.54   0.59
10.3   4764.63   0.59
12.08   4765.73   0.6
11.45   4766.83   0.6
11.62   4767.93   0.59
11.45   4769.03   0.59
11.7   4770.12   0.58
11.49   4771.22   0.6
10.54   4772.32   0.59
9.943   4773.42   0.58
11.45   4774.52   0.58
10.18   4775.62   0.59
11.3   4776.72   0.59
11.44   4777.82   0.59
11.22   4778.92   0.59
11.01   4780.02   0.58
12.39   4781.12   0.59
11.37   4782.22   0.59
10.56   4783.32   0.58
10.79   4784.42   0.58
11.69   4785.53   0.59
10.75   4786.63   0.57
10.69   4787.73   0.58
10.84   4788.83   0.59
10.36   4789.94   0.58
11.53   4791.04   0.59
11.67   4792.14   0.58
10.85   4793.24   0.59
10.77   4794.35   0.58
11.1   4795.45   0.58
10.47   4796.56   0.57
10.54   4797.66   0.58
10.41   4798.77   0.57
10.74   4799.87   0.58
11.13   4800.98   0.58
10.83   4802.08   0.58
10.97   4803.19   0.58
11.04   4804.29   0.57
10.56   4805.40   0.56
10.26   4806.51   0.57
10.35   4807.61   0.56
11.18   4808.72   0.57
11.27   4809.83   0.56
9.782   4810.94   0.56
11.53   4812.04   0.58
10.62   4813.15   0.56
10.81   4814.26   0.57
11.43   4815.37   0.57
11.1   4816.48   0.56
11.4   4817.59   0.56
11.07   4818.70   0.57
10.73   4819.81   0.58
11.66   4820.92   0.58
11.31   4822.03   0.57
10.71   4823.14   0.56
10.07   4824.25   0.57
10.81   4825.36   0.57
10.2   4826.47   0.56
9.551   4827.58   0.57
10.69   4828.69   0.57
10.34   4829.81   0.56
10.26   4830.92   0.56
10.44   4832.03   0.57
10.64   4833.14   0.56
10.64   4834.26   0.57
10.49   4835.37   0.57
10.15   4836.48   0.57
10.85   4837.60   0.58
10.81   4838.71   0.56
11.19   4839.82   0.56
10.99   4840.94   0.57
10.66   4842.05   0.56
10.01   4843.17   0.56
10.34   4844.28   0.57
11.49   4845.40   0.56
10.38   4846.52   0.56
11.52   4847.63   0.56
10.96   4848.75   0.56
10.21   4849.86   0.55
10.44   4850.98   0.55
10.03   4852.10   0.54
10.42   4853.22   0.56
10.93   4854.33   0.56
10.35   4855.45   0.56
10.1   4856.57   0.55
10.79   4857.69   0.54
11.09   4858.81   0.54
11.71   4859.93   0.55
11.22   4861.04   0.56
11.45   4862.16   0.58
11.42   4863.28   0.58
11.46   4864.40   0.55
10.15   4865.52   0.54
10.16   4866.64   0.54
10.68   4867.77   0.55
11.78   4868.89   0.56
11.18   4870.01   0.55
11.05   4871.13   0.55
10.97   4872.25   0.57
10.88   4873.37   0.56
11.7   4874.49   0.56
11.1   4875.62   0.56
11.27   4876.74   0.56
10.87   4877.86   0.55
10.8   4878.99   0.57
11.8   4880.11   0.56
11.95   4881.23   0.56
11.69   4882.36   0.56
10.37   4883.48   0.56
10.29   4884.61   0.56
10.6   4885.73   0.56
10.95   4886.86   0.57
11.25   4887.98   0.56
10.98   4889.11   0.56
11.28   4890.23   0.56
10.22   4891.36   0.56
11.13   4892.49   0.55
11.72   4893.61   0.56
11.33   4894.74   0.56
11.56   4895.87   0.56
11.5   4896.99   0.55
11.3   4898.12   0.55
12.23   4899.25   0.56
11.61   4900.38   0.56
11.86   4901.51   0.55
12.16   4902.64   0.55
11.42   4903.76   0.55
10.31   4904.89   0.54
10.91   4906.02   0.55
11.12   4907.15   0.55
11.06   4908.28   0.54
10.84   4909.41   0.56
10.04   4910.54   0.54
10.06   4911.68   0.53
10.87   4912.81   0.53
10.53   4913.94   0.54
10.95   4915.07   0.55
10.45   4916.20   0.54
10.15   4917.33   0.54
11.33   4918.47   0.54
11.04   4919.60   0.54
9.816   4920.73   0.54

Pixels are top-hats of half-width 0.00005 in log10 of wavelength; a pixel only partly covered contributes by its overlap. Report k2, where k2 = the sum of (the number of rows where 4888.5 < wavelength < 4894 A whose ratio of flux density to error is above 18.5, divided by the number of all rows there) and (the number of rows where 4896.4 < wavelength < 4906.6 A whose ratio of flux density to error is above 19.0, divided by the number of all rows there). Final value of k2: 1.8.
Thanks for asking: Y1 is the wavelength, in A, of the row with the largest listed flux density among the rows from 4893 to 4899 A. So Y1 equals 4893.61 A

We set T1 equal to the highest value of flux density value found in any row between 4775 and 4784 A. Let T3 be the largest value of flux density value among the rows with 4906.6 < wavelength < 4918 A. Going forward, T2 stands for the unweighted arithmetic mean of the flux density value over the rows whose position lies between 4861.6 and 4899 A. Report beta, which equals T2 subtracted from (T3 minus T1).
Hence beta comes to -12.4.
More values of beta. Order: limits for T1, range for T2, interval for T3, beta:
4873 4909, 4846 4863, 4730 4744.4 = -11.2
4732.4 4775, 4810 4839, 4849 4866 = -11.2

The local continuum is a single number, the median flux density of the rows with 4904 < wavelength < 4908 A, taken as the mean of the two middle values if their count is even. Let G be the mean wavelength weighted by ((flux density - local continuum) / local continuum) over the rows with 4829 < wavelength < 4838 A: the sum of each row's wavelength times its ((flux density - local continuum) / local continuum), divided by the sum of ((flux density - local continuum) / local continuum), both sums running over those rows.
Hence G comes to 4833.2 A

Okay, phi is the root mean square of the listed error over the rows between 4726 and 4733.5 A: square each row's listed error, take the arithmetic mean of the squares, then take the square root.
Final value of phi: 0.597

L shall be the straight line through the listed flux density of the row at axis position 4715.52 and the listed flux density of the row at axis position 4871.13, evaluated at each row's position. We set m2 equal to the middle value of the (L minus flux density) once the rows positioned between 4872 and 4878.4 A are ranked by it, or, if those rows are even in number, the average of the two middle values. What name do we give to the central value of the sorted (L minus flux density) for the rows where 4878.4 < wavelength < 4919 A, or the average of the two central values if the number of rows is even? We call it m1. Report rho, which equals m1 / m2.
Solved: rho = -18.8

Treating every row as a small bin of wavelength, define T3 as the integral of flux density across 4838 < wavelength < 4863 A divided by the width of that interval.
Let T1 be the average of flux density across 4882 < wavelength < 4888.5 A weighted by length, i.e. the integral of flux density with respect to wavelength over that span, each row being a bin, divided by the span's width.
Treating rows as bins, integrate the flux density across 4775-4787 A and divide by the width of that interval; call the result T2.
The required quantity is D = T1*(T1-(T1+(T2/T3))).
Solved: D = -11.2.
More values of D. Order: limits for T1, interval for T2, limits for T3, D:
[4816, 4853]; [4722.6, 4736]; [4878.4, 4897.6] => -10.8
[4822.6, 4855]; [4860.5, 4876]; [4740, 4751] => -10.4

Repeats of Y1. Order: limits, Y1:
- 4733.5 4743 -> 4740.56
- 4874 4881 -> 4880.11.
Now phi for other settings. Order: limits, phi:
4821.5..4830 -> 0.566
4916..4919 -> 0.540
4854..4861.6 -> 0.551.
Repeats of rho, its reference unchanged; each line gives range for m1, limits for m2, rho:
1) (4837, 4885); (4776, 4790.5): 0.5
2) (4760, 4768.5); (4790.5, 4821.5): 0.8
